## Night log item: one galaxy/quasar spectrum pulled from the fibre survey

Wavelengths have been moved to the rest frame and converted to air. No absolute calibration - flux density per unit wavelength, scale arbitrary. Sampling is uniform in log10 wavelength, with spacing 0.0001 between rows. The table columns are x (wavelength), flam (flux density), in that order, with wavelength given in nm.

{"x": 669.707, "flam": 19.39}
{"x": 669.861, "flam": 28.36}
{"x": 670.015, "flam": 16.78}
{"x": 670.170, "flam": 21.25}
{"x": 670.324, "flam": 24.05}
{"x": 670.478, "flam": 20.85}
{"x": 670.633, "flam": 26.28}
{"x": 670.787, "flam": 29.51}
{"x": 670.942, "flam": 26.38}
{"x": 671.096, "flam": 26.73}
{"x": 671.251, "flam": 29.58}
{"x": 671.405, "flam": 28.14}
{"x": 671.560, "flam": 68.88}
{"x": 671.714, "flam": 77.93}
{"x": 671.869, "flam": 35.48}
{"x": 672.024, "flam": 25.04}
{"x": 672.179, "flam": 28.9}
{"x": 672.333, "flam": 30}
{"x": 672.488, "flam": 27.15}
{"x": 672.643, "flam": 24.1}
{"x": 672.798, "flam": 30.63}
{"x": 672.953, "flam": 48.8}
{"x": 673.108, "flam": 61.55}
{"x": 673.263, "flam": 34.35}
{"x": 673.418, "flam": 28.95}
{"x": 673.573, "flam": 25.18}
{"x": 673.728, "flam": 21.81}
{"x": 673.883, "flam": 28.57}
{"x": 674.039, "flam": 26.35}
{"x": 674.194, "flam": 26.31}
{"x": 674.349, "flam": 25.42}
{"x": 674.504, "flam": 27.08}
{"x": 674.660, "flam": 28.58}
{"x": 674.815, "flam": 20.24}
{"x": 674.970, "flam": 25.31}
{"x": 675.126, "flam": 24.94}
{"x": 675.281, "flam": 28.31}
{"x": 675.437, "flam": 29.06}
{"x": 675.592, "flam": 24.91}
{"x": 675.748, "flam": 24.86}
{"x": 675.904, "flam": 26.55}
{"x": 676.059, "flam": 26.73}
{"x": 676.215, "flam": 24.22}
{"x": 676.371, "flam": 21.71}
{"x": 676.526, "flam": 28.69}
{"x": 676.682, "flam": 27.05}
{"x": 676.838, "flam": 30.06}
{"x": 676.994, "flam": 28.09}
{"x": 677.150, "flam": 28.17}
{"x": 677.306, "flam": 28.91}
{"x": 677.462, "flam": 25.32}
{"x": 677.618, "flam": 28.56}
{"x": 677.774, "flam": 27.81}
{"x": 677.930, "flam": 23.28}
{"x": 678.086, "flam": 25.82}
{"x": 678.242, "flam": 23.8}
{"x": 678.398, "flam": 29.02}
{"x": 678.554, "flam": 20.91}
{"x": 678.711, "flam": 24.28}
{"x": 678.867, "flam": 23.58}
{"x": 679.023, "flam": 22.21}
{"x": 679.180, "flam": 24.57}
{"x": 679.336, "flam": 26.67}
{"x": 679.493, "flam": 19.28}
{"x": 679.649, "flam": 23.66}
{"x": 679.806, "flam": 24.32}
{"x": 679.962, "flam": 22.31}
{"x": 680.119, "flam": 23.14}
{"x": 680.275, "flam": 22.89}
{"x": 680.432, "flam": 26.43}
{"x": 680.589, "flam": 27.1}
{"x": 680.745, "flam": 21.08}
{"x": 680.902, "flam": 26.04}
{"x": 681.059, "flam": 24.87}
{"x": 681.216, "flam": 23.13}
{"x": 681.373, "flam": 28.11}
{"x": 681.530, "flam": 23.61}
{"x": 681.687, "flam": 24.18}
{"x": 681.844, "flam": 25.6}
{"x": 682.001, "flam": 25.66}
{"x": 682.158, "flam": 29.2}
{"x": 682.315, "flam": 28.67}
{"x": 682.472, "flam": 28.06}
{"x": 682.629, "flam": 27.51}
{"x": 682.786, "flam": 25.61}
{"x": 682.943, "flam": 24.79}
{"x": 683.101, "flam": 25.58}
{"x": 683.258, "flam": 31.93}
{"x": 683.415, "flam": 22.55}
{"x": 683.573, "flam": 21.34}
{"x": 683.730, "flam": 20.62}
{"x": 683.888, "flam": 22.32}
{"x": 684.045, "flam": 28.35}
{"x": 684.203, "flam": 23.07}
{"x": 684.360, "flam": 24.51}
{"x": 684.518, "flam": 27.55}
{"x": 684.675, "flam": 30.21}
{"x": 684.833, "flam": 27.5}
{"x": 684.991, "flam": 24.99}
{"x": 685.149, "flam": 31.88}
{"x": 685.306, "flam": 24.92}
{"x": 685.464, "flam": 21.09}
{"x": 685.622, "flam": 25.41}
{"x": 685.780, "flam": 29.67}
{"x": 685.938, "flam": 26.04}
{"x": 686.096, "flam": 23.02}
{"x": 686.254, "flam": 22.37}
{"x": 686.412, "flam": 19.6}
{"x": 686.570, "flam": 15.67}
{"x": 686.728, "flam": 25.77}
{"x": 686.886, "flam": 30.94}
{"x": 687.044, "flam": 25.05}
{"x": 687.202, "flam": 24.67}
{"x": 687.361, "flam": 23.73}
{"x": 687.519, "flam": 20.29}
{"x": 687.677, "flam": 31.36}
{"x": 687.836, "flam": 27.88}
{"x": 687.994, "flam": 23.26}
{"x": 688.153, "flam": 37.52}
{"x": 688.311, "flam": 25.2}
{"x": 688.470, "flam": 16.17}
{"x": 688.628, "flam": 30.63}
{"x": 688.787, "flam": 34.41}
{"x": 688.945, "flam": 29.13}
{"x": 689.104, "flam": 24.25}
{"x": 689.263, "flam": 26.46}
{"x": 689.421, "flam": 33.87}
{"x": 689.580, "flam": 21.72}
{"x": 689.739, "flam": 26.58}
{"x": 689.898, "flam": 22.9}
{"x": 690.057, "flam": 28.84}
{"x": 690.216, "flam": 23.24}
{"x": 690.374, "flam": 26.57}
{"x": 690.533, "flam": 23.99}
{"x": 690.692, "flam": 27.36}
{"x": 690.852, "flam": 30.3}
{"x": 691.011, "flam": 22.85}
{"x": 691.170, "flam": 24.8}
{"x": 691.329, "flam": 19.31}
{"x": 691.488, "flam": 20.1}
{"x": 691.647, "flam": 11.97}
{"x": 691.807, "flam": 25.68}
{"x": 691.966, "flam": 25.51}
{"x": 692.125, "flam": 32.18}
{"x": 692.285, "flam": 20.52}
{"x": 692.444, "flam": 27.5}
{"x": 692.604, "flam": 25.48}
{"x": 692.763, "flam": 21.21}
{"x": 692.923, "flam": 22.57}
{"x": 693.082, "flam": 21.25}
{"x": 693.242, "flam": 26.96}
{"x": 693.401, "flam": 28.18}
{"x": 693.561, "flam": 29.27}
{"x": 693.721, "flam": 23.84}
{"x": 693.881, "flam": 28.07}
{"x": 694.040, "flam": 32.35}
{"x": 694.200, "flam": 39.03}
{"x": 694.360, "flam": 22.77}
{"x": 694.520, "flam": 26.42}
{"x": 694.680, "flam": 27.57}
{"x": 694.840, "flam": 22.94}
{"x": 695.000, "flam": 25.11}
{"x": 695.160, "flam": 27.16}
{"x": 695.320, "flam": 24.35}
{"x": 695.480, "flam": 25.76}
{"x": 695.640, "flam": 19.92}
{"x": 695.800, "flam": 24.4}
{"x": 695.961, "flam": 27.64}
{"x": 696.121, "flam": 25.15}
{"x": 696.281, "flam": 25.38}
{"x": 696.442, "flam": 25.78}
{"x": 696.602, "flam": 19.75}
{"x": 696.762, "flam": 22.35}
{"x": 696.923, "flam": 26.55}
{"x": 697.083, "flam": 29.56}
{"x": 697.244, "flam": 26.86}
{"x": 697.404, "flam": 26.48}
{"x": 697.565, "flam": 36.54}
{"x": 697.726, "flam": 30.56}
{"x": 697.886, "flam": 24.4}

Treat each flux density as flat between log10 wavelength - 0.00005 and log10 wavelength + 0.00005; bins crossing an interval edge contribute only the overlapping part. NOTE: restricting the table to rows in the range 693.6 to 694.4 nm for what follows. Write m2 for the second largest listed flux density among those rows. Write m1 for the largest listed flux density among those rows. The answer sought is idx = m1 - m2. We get 7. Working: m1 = 39.03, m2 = 32.35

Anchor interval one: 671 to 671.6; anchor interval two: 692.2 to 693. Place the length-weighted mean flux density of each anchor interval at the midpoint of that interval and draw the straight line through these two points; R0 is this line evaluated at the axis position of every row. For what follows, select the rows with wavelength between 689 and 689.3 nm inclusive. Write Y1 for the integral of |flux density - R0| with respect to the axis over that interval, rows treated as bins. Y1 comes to 0.4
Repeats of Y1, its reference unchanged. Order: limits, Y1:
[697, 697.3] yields 2.3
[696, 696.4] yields 1.7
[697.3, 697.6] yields 2.9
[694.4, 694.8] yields 1.5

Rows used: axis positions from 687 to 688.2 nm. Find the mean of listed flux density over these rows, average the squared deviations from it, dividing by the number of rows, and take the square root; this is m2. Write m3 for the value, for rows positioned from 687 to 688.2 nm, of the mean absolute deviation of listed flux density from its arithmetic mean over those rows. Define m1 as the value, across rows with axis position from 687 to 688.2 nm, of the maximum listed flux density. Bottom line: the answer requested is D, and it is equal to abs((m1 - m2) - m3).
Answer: 28.3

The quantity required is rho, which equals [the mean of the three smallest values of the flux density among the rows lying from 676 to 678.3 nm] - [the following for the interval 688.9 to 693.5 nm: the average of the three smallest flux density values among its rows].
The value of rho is 6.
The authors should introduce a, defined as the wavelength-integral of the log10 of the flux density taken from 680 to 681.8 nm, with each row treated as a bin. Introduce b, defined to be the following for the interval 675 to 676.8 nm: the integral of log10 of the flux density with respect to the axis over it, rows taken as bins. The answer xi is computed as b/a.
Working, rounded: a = 2.50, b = 2.55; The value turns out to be 1.02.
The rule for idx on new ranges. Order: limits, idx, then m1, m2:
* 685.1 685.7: 6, 31.88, 25.41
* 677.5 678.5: 0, 29.02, 28.56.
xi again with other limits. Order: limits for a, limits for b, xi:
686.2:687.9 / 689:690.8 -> 1.09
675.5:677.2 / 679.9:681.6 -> 0.98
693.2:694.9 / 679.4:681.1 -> 0.95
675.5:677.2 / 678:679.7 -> 0.97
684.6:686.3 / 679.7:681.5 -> 1.04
